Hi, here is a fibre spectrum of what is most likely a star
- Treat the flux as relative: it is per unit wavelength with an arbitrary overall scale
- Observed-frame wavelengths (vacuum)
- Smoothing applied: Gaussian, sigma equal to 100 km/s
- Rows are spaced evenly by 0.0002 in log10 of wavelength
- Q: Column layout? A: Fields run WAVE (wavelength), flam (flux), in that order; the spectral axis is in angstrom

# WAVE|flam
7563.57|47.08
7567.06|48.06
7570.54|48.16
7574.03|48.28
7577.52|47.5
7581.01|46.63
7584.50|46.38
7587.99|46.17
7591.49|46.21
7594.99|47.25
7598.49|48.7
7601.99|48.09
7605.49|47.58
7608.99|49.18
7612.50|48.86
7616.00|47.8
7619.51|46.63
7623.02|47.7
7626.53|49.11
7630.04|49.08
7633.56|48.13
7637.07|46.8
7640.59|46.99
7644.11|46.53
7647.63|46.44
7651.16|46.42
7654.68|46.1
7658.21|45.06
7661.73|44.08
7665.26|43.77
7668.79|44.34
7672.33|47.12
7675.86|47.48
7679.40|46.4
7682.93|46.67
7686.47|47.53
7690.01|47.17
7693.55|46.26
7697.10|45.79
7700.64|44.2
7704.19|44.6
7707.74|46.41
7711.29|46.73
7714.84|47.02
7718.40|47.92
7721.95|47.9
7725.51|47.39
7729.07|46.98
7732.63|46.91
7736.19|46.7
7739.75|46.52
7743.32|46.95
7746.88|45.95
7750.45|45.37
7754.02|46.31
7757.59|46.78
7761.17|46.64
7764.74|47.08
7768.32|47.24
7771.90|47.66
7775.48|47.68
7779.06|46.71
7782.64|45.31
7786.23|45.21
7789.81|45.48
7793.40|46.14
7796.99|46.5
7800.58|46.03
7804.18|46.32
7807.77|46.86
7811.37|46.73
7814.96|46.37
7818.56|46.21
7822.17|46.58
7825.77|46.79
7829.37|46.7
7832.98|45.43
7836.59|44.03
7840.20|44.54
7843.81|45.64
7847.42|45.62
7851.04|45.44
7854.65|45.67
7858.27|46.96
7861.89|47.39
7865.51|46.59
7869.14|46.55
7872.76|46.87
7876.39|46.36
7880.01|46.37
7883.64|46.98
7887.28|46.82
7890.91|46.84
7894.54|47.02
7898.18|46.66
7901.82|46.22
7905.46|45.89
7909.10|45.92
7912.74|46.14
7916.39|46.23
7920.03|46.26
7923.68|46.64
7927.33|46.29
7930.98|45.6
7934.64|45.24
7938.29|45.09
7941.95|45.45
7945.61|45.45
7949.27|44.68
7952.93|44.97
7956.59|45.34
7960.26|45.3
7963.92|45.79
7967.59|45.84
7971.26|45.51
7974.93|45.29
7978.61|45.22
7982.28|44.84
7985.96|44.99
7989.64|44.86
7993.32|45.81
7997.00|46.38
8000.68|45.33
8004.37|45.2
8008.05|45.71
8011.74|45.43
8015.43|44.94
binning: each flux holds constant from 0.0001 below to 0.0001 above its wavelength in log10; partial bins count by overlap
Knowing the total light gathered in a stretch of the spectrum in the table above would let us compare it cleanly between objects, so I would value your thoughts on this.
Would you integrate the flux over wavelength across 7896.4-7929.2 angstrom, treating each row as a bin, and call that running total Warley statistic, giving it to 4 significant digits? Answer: 1517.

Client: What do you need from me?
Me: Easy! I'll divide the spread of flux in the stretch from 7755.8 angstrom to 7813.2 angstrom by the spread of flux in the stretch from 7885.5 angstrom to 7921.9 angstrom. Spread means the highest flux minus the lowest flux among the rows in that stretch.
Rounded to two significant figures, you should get 2.2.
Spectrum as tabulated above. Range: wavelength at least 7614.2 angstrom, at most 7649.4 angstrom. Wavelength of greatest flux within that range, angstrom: 7626.53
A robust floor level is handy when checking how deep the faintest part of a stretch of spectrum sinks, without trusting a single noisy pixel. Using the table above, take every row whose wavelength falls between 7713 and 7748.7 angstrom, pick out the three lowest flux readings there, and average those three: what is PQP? 46.4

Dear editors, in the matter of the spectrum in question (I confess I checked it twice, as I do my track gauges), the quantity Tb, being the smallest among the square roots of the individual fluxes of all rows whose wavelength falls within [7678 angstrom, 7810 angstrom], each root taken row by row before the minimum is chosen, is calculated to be 6.65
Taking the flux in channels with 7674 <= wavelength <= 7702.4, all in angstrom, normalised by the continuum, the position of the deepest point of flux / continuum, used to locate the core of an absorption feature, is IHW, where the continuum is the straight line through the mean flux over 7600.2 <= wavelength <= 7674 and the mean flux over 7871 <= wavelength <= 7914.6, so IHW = 7700.64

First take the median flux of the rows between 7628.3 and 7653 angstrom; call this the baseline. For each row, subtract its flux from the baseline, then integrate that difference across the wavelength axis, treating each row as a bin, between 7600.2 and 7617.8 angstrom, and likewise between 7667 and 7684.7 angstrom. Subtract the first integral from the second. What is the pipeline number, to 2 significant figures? 33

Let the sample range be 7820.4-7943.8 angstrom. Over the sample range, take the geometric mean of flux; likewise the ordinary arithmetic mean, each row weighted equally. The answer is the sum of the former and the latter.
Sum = 92.3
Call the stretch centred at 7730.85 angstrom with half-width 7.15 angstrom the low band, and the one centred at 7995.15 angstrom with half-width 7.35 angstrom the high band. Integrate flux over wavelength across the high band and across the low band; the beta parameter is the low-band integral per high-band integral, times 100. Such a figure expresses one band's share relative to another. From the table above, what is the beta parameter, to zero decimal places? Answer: 100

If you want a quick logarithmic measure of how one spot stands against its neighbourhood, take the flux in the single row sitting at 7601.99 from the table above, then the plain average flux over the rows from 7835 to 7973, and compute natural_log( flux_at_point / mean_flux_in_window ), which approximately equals 0.045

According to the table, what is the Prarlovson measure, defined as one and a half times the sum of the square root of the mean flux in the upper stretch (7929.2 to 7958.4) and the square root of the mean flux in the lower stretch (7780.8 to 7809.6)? 20.3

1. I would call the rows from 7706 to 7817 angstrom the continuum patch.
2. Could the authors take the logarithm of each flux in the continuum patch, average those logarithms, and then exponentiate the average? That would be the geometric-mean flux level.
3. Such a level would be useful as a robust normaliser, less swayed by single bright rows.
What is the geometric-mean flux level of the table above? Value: 46.6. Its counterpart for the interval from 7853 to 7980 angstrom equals 46.0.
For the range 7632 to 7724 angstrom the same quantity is 46.3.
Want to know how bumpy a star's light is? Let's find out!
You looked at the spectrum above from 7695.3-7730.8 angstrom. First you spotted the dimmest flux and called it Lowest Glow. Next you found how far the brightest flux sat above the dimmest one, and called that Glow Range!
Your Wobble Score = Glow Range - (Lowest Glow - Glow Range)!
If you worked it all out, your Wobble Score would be -37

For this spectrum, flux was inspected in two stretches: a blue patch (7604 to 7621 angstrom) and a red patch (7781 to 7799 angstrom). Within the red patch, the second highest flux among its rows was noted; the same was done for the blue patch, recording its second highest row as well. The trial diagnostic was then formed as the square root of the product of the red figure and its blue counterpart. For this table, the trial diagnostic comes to 47.5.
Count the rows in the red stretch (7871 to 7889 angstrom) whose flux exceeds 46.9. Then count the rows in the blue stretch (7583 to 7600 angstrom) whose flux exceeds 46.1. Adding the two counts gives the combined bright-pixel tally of 6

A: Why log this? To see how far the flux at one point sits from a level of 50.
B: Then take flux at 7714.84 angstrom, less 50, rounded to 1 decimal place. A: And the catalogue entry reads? -3.0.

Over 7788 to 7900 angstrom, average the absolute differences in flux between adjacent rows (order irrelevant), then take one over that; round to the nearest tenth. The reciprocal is 2.3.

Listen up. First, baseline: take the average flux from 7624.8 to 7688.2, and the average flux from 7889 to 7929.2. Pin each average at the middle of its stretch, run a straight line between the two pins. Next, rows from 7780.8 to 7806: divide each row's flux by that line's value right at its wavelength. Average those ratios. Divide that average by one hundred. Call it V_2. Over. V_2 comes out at 0.0099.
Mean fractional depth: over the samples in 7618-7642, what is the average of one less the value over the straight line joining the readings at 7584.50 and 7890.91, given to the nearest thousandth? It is -0.029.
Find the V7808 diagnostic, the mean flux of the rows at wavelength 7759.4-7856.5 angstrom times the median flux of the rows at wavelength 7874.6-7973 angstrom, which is 2120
